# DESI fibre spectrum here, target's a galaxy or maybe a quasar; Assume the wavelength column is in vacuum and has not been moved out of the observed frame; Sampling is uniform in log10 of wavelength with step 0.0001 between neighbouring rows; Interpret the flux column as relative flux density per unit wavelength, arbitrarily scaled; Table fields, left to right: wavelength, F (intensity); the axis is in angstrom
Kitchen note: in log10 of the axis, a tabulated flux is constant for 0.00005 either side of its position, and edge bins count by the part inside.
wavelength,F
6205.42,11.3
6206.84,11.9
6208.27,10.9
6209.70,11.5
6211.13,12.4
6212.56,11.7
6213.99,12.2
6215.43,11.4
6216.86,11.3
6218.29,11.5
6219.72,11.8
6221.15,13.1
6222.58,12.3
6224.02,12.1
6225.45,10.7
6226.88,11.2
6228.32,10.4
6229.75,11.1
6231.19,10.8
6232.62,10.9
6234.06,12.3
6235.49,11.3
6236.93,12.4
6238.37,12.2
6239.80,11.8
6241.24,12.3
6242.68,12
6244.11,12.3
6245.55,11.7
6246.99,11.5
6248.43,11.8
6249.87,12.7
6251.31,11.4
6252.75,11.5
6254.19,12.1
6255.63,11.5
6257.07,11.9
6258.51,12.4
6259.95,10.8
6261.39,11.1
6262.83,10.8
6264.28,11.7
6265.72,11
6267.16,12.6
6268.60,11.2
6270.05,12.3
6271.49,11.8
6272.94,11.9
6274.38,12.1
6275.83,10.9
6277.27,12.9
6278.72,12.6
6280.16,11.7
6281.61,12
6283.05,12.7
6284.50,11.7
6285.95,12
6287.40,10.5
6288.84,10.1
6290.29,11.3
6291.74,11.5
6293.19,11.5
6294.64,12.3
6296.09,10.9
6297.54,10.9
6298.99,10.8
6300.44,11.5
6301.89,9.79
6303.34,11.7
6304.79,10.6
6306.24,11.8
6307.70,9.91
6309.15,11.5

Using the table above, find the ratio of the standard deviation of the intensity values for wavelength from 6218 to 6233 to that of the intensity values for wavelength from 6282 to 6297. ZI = 1.02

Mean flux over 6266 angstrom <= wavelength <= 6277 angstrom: 11.8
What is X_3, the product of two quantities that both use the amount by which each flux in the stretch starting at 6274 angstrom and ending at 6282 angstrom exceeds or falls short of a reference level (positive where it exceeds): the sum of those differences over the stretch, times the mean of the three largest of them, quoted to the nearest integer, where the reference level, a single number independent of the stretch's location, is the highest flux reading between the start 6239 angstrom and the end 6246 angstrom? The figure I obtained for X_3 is 0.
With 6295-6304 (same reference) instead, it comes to 8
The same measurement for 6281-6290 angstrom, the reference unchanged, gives 0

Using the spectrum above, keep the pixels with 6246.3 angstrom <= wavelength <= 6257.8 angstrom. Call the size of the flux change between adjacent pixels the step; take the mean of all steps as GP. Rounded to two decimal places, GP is 0.60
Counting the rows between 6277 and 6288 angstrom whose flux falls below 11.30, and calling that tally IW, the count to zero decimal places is 1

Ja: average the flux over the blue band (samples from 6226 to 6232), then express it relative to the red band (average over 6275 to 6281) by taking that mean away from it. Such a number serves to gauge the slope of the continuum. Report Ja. -1.15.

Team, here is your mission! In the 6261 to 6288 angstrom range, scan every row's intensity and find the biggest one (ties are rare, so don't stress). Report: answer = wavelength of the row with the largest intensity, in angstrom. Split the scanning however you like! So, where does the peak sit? 6277.27 angstrom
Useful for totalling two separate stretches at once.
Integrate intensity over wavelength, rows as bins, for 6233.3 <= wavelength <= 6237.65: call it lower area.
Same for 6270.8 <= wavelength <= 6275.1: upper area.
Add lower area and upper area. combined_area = 103.4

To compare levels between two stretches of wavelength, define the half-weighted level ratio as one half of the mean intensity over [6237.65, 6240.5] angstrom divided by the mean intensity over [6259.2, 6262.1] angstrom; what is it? 0.548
